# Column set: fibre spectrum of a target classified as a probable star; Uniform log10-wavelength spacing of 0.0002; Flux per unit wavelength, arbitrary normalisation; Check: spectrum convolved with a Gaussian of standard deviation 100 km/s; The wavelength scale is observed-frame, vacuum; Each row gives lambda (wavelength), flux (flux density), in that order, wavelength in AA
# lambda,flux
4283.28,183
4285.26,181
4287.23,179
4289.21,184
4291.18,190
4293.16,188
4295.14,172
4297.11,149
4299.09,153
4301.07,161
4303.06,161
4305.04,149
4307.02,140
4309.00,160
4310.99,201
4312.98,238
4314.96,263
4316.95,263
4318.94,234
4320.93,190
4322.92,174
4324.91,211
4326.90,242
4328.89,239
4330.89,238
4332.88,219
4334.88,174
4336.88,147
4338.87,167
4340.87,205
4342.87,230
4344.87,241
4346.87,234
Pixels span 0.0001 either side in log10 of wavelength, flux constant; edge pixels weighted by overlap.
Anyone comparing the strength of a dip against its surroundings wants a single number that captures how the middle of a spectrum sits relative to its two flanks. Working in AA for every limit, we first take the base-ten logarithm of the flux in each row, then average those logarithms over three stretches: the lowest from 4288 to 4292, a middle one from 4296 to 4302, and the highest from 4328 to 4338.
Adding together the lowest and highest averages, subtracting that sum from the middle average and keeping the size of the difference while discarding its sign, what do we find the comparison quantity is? 2.38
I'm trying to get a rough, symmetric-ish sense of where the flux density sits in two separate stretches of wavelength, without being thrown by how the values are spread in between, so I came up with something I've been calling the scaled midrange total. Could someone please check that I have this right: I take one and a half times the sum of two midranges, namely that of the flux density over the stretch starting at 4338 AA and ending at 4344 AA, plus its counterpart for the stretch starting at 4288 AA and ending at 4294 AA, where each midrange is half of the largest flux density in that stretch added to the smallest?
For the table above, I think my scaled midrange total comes 578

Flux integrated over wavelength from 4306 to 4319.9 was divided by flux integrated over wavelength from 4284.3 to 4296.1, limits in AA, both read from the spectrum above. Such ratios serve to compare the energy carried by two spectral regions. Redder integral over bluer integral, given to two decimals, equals 1.38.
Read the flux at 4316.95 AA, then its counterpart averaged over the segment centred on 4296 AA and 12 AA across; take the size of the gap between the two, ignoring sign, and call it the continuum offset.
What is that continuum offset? 94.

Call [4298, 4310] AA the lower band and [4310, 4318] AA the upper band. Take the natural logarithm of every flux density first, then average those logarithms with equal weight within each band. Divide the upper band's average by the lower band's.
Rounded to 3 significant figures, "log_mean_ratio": 1.09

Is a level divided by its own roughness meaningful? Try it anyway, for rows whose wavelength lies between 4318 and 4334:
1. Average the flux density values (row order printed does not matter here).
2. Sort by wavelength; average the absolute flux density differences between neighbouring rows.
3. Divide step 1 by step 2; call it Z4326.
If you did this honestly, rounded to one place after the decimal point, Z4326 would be 10.1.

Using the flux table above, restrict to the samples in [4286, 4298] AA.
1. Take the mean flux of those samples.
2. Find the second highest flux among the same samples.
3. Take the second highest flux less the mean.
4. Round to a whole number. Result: 11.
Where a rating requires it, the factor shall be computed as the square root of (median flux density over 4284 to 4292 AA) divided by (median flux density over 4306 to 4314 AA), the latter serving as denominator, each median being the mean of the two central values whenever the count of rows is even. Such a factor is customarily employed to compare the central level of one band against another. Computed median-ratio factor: 1.01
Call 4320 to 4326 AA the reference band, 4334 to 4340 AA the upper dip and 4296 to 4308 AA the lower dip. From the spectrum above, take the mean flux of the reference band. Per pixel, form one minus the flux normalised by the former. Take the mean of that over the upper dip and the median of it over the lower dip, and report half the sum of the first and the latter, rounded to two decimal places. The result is 0.18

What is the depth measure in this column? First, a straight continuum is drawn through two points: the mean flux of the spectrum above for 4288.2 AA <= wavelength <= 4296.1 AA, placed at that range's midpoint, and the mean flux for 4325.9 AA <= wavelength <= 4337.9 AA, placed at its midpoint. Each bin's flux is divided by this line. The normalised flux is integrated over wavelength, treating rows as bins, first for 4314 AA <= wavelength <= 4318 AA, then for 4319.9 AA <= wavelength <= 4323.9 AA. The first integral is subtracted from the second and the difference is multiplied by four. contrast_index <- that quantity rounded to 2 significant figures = -6.7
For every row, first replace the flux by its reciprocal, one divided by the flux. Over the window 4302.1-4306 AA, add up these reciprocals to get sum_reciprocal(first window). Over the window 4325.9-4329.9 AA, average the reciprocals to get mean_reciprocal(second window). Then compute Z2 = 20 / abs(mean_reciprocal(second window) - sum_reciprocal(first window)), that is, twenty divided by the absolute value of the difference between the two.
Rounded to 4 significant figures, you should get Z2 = 2282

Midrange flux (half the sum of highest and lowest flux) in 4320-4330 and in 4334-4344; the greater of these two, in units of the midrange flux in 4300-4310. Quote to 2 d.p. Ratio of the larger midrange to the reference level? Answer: 1.38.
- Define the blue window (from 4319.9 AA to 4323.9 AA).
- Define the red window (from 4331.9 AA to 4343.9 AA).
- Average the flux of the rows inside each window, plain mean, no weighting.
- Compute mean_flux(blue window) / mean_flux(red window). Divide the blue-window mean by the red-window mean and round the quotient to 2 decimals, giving 0.96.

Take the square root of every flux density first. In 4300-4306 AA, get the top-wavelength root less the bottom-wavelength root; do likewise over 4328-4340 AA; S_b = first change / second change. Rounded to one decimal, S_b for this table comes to 0.2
